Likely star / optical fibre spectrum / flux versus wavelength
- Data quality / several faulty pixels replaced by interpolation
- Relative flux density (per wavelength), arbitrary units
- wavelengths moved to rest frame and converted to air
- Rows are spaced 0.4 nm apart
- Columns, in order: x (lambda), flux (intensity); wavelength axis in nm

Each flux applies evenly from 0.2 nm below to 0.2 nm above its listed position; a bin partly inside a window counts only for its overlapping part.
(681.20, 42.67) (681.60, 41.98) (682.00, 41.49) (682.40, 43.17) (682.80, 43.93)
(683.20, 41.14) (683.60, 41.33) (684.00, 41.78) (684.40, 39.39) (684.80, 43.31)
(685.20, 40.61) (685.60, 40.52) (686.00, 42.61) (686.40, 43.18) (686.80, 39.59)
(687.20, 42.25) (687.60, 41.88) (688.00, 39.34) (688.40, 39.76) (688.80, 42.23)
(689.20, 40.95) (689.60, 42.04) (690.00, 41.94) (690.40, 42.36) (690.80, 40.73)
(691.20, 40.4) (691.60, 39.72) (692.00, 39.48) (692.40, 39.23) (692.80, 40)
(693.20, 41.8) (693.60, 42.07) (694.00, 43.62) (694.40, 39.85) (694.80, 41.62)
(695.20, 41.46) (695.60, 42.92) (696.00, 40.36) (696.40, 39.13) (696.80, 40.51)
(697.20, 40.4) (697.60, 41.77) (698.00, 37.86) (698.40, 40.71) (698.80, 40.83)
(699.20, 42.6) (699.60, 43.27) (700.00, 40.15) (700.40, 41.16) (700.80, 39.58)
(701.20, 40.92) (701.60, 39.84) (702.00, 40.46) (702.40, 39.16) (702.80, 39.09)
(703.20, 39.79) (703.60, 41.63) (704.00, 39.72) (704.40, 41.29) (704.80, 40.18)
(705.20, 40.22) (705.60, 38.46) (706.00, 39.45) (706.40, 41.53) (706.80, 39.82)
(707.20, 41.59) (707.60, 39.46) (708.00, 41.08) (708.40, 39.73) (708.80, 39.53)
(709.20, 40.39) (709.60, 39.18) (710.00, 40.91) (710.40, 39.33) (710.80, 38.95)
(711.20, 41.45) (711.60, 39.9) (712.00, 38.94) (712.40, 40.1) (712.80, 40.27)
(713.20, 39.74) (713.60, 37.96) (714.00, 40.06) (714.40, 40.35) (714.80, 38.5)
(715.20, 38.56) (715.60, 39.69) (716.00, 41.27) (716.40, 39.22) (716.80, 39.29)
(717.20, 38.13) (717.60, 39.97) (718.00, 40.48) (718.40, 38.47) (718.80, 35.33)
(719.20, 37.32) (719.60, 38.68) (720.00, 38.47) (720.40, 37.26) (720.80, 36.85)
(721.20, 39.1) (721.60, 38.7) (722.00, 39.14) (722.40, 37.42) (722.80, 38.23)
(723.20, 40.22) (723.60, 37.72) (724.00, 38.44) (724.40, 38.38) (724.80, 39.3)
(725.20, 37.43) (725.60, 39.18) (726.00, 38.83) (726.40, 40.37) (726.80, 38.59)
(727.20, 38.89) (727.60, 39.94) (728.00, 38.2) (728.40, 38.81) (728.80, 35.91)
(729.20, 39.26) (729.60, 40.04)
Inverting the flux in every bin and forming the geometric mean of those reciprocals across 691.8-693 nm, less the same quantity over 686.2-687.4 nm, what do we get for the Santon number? 0.0013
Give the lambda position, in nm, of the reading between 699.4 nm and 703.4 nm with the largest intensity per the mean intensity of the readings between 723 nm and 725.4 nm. 699.60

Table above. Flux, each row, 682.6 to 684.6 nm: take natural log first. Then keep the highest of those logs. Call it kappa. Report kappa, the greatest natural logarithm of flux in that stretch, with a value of 3.78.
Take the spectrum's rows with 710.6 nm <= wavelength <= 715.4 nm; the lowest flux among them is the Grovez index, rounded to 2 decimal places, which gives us 37.96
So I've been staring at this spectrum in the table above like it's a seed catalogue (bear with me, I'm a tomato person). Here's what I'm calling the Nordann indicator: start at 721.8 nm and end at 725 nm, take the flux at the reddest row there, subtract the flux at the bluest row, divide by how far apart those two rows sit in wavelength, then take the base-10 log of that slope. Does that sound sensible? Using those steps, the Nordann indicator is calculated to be -1.2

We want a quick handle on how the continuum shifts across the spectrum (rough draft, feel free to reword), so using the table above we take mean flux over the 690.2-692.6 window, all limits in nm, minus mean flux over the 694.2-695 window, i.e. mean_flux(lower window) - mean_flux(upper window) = -0.4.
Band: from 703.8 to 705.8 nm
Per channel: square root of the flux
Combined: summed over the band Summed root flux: 31.6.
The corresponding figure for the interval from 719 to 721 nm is 30.7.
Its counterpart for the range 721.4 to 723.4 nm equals 31.1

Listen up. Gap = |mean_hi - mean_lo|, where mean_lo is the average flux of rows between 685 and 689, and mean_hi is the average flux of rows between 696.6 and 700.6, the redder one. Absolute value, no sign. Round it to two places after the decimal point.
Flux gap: 0.27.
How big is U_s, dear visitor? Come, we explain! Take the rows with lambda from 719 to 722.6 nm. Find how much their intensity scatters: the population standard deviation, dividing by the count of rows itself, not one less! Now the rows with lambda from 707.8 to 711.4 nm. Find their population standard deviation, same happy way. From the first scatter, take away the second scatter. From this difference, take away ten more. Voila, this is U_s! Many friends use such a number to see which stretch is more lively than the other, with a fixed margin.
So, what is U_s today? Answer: -10.0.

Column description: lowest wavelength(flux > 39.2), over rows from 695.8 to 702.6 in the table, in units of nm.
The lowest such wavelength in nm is 696.00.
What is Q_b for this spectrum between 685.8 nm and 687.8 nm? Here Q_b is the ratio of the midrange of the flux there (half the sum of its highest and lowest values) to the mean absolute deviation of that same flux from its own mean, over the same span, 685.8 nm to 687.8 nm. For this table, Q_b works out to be 44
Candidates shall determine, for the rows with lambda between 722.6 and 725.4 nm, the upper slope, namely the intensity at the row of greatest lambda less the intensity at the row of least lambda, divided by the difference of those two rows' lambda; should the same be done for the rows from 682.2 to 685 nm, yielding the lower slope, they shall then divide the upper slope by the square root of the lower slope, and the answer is -1.4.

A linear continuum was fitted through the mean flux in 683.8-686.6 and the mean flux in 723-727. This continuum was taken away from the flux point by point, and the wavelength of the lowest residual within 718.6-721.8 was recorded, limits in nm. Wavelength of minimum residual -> 718.80 nm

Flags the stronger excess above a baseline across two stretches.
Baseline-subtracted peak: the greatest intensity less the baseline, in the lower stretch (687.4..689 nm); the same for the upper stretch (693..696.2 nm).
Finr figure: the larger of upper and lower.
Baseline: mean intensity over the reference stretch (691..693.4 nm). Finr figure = 3.5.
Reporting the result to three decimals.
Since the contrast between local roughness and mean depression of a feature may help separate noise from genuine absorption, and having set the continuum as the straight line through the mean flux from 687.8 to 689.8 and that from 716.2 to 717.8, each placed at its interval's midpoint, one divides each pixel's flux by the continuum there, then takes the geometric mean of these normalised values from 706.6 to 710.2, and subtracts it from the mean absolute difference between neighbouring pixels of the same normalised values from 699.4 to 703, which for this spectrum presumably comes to -0.981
